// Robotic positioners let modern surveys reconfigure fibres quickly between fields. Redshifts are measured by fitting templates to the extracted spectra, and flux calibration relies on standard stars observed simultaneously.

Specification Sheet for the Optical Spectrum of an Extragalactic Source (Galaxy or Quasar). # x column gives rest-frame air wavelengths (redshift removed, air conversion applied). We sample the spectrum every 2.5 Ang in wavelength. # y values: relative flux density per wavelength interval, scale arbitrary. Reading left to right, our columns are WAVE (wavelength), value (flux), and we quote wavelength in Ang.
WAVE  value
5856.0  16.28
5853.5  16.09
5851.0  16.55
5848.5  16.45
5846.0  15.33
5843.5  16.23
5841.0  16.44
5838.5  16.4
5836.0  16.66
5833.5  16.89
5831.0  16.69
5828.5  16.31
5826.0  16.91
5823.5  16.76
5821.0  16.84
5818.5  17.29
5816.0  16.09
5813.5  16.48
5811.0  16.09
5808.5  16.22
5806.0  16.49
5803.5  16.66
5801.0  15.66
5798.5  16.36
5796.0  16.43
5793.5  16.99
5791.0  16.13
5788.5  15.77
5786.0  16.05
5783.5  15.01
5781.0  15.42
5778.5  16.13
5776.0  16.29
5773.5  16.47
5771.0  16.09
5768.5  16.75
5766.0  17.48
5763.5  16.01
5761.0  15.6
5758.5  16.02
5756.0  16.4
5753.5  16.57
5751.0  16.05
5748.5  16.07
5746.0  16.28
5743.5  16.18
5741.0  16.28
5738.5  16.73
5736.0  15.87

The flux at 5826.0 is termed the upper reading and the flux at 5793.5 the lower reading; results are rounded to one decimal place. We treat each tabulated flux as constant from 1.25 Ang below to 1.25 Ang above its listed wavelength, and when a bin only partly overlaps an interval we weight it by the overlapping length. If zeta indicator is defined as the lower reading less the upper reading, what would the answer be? 0.1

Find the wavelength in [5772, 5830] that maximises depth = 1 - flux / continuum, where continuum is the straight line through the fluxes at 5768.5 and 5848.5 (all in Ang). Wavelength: 5783.5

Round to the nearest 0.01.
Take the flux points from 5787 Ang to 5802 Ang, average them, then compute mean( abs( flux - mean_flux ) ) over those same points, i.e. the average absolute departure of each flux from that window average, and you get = 0.37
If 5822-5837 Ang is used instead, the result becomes 0.15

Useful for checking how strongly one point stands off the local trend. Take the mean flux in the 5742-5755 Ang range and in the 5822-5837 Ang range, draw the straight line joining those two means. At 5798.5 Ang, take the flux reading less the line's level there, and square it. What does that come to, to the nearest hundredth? 0.03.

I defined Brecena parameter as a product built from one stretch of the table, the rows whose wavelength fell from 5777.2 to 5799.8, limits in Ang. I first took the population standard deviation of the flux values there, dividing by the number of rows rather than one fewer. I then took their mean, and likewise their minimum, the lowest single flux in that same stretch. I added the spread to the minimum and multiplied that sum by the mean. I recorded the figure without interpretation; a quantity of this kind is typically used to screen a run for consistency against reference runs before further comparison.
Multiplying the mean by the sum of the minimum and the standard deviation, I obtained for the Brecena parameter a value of 249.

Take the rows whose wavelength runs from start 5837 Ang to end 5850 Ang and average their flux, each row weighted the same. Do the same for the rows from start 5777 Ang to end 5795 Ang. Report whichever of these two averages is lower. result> 15.9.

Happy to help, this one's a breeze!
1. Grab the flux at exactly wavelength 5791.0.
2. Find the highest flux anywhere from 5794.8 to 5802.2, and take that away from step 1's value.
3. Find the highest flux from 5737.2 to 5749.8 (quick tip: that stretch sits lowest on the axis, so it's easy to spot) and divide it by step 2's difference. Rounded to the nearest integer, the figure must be -56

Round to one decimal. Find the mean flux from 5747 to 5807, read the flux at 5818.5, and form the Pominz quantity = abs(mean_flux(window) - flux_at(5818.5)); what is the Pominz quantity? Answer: 1.1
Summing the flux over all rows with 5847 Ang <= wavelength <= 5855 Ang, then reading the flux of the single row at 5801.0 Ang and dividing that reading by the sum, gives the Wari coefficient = 0.319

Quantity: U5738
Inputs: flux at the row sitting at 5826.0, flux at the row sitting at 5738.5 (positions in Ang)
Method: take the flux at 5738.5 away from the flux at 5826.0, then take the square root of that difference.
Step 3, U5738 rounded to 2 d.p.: 0.42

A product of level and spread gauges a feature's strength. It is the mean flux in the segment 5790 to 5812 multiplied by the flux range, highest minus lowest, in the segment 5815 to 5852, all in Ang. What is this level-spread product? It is 32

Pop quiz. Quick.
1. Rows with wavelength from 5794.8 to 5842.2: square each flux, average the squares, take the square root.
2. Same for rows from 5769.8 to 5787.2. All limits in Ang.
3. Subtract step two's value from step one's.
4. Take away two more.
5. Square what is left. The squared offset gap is 2.01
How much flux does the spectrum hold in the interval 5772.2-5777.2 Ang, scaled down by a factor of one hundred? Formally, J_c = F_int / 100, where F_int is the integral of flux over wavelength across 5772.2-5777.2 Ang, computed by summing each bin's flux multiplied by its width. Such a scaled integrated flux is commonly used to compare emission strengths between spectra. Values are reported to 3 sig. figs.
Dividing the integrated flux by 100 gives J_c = 0.819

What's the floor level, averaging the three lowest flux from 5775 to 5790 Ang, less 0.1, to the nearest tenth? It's 15.3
